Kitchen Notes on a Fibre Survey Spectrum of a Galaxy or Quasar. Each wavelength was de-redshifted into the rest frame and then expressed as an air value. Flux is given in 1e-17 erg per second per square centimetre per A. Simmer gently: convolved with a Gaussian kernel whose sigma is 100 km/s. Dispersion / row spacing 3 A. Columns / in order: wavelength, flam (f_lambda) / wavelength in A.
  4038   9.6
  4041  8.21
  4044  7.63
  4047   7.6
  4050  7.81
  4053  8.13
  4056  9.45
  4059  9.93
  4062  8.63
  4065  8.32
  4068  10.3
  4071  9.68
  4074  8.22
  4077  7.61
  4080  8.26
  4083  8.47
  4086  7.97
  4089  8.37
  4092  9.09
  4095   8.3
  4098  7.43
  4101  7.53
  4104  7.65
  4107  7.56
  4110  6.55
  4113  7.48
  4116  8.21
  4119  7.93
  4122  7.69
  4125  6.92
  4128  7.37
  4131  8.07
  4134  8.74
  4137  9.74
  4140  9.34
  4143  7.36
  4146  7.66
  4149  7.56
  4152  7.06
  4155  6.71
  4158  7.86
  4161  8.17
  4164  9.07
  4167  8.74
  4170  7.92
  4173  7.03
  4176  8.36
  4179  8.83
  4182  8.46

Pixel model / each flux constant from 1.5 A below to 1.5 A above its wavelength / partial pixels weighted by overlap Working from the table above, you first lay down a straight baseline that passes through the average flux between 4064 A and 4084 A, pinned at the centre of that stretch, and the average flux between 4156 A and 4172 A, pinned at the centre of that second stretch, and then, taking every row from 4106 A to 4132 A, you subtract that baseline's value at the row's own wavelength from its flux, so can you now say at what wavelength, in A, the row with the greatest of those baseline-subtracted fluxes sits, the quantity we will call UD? 4116 A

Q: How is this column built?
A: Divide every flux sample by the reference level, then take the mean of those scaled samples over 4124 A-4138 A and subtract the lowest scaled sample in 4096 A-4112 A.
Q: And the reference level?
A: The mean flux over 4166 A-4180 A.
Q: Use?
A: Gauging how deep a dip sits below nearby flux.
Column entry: 0.20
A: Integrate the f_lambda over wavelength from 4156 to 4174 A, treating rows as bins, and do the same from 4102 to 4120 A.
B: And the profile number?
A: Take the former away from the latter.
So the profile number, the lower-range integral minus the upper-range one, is -10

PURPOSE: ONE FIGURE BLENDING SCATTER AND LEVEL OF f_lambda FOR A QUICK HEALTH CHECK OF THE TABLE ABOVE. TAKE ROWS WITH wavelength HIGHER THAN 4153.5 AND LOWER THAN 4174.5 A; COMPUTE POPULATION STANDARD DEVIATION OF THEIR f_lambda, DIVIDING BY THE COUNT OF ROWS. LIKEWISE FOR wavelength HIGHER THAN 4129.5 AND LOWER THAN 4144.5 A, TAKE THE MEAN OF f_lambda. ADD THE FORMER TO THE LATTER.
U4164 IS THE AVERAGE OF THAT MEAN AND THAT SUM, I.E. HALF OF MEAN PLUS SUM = 9.04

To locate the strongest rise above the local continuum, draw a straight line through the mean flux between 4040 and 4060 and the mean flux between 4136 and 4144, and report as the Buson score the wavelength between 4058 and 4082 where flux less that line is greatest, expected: 4068 A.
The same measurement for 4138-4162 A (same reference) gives 4140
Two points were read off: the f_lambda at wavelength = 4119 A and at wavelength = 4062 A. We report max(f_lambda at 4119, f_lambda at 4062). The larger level 8.63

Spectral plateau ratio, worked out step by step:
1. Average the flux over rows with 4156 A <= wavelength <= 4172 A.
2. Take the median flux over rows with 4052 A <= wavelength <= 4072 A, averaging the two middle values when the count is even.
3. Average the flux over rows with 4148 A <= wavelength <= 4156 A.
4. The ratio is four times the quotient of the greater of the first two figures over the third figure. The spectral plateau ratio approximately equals 5.32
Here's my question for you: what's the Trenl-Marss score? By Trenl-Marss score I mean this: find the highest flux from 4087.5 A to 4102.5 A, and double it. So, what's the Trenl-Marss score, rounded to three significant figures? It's 18.2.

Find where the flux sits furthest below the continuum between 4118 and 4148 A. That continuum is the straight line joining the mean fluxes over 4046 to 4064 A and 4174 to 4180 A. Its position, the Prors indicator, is 4125 A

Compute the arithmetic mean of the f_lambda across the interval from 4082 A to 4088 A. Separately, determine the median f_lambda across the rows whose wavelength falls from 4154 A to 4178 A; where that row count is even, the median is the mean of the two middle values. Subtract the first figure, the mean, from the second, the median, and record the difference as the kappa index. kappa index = -0.2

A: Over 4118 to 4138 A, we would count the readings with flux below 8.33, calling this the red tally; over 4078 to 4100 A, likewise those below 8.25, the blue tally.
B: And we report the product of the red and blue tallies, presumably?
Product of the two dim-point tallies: 10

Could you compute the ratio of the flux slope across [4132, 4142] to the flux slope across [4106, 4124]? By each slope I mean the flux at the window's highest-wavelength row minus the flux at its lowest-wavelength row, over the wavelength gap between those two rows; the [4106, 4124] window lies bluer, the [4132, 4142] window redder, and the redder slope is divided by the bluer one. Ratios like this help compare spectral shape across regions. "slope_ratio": 12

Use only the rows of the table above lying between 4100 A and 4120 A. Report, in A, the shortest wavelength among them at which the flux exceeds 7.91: 4116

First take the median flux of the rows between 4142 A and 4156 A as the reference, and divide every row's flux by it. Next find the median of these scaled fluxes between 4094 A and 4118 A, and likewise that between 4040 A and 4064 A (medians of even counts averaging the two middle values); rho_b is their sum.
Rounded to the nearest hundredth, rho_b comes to 2.14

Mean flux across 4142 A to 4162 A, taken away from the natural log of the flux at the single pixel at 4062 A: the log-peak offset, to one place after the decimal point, -5.3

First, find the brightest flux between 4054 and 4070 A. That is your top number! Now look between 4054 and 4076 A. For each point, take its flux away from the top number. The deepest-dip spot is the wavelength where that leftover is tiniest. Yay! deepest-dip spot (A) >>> 4068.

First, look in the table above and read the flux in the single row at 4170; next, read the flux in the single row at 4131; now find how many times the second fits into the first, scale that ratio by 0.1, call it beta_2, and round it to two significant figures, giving 0.098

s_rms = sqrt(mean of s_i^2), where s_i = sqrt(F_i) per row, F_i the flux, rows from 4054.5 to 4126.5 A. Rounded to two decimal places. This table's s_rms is 2.87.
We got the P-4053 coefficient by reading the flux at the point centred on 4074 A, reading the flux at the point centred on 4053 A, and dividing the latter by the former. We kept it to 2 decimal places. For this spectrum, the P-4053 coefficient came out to 0.99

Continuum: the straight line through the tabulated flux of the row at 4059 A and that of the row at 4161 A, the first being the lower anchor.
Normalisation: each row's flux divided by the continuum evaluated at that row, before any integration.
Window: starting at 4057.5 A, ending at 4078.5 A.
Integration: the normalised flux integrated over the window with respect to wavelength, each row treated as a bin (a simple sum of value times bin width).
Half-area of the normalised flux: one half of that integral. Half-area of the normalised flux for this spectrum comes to 9.6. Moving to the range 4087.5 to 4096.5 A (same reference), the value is 4.1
